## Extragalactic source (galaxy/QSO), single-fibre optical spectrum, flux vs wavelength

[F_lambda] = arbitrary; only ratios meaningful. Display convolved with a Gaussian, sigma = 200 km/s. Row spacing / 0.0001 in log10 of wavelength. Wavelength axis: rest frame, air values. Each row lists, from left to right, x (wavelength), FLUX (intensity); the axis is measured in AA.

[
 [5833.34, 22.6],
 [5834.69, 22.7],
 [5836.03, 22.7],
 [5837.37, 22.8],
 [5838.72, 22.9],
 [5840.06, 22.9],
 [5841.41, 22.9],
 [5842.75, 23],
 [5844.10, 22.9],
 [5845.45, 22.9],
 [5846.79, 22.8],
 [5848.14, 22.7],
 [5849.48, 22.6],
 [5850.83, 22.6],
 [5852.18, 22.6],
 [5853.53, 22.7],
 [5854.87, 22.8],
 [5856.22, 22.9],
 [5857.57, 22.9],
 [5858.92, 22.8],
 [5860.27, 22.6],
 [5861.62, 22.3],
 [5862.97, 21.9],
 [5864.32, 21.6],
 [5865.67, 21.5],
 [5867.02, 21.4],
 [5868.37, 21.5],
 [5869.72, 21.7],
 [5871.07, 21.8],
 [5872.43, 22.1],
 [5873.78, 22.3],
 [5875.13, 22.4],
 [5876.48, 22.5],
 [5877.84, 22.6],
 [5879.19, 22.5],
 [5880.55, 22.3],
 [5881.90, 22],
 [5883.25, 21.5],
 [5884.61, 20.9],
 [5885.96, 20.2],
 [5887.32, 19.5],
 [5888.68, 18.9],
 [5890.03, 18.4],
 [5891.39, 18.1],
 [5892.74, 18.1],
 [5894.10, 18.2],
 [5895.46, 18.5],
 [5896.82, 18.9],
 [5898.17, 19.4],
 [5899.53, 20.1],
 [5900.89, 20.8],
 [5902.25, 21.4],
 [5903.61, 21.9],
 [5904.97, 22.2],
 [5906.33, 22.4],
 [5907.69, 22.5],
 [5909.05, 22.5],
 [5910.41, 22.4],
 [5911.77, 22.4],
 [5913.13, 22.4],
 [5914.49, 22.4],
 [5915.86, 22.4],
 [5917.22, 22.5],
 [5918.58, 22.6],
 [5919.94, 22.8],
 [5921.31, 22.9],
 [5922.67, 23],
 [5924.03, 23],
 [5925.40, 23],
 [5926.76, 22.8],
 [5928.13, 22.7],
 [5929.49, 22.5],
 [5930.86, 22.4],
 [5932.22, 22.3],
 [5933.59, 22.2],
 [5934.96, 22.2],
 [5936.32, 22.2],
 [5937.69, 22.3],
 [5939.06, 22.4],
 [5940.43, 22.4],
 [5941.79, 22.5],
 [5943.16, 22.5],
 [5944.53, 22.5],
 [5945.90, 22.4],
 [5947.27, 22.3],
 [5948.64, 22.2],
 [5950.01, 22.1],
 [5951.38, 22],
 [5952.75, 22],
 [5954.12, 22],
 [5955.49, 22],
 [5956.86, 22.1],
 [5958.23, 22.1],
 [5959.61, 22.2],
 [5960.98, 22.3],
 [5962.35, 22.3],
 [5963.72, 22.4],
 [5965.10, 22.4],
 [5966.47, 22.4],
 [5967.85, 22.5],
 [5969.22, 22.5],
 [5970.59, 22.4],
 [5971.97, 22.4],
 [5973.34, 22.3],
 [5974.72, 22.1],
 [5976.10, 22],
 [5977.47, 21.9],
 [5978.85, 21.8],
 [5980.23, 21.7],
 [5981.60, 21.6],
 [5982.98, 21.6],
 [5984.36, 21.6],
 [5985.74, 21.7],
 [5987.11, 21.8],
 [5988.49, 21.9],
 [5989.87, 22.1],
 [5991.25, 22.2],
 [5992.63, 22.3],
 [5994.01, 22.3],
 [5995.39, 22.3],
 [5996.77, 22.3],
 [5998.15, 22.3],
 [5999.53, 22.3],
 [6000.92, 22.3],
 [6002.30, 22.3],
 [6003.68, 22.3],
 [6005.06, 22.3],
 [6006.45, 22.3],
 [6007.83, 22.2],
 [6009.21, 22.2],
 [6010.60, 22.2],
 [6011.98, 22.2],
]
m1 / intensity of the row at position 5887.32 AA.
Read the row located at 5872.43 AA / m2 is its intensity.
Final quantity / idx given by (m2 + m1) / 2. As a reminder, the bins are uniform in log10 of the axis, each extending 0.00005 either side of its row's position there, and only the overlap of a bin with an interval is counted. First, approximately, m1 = 19.5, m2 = 22.1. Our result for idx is 20.8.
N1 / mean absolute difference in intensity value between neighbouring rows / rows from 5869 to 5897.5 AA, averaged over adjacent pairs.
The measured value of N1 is 0.31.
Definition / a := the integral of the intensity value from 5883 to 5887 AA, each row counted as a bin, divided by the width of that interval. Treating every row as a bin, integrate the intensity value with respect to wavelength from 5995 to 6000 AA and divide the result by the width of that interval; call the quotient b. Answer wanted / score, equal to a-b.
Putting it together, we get -1.7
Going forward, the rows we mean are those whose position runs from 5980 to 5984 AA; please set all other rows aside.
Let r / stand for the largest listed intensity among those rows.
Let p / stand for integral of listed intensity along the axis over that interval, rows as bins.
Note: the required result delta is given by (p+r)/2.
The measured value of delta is 54.1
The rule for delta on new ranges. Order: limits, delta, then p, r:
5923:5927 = 57.4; 91.9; 23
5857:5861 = 56.9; 91.0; 22.9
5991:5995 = 55.7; 89.1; 22.3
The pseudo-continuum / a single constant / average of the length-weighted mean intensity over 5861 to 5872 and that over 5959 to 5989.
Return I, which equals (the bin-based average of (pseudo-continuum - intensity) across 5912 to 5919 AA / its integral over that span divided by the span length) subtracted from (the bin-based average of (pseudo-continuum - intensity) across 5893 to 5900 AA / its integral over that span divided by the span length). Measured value 3.5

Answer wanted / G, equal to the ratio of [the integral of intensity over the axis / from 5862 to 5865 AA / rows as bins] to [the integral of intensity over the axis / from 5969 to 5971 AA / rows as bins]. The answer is 1.5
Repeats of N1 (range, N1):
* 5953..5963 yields 0.05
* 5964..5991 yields 0.08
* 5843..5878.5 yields 0.13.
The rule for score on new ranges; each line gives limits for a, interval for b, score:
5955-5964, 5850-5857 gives -0.5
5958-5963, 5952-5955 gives 0.2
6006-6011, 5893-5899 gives 3.5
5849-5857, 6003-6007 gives 0.4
